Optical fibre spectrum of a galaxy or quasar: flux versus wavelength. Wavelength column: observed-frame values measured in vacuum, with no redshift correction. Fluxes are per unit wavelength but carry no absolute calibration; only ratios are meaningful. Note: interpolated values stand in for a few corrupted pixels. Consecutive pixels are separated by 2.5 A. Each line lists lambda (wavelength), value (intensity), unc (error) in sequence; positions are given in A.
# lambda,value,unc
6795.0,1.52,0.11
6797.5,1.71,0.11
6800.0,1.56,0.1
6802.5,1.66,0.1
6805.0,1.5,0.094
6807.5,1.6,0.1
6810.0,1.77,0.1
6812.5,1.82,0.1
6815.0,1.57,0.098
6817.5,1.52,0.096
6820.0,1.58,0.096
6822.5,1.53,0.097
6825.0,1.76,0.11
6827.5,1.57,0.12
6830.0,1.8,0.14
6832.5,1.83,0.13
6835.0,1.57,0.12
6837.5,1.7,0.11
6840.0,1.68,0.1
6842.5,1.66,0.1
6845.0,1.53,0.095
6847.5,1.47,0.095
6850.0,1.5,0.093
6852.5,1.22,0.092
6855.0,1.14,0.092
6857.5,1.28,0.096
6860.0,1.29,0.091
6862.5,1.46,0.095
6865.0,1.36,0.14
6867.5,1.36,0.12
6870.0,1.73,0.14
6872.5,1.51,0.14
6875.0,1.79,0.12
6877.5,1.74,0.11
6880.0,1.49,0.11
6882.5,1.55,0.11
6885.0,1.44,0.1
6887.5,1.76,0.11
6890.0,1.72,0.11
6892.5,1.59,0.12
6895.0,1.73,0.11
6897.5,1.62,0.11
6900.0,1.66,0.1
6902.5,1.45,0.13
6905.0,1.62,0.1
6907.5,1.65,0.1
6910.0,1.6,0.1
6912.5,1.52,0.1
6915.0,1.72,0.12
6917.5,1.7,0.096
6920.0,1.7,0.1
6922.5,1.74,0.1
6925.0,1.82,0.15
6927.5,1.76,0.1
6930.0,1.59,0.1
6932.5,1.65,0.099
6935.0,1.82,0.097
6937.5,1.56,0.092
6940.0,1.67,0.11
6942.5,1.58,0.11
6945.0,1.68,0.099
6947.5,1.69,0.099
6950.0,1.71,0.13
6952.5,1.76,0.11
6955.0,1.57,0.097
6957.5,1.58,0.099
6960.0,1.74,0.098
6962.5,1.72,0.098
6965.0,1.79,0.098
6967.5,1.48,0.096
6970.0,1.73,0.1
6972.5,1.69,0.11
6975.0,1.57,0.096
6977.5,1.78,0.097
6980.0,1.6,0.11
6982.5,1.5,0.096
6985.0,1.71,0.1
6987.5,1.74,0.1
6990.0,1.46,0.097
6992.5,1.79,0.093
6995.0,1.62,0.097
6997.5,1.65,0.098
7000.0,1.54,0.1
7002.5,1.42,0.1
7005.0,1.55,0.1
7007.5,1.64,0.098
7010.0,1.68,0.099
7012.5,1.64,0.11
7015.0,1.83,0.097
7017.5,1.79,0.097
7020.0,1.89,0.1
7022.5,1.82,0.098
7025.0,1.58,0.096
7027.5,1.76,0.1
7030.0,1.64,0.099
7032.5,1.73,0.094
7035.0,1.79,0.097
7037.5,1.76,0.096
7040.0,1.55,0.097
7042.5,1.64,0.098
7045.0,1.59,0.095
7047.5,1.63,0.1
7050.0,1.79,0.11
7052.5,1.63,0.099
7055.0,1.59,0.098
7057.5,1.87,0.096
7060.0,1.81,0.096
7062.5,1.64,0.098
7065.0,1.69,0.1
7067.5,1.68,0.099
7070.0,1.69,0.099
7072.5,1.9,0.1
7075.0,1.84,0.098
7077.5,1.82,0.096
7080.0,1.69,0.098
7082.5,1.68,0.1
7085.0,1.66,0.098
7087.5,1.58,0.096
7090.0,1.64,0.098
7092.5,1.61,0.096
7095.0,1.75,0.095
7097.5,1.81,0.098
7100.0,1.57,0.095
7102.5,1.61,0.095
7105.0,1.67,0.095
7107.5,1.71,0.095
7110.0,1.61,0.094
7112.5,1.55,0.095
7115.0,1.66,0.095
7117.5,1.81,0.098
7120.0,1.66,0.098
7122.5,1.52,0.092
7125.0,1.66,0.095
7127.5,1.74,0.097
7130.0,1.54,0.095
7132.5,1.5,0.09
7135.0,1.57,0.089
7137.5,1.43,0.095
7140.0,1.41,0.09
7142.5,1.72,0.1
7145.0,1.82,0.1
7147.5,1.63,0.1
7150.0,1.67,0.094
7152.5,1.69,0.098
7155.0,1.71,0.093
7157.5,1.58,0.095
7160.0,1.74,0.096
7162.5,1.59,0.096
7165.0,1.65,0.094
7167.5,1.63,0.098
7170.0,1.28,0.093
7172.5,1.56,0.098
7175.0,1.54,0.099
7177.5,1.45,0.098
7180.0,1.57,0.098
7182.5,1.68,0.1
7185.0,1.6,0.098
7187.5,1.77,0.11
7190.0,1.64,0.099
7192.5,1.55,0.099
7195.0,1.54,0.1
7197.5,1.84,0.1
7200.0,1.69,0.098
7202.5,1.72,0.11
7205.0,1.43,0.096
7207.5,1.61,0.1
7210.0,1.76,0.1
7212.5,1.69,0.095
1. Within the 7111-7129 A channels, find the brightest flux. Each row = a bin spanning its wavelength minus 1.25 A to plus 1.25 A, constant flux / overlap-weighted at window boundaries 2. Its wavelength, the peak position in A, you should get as 7117.5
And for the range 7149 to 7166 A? 7160.0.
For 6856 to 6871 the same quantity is 6870.0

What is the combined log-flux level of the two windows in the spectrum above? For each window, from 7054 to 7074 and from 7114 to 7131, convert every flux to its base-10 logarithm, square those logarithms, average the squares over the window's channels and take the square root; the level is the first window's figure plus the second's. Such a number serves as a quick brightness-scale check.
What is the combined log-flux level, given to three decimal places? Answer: 0.459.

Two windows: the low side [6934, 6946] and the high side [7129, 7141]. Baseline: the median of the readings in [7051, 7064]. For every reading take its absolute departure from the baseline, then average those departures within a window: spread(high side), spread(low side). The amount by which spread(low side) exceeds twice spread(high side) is -0.22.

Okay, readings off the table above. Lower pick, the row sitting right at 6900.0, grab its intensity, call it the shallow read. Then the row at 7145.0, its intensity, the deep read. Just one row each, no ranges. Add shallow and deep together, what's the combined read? 3.48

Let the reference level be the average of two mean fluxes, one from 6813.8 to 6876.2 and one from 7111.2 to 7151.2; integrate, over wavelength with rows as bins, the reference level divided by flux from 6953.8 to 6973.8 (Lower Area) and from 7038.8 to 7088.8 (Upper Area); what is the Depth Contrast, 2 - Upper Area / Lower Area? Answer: -0.45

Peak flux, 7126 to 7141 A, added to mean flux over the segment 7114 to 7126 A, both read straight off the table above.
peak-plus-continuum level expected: 3.40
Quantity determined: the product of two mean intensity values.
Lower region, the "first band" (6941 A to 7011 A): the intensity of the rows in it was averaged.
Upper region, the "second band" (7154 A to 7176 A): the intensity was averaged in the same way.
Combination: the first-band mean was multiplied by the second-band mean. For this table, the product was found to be 2.60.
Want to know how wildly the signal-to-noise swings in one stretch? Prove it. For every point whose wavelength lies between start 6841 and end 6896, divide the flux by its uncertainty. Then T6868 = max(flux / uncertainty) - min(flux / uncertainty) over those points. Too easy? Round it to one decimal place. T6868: 6.9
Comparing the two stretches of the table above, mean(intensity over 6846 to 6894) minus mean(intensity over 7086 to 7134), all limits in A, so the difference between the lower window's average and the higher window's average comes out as -0.15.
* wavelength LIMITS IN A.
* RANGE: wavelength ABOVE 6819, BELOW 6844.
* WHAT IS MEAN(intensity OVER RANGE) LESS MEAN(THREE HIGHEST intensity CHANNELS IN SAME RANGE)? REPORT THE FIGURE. -0.129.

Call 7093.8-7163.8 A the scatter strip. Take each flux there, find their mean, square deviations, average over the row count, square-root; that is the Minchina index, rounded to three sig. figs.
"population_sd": 0.105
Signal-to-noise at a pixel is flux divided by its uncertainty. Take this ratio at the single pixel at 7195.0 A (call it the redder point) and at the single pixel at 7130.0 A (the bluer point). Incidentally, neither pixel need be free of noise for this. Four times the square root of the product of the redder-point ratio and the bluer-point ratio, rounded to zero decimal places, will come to 63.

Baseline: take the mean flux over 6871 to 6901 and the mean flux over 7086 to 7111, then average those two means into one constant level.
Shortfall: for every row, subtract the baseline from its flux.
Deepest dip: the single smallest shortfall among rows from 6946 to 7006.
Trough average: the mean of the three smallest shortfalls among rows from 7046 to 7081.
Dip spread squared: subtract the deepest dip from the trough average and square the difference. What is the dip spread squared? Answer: 0.039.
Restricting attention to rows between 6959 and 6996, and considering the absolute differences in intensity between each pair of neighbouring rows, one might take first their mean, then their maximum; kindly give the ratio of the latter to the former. 2.0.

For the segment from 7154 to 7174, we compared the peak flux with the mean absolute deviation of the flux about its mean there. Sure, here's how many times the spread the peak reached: 19.3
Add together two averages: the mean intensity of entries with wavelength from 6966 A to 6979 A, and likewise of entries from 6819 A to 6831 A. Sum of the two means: 3.30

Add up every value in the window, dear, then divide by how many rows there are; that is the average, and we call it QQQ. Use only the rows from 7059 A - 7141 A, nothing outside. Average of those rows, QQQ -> 1.658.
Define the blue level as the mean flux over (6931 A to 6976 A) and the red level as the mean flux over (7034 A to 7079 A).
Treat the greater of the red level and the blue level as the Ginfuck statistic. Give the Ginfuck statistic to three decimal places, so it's 1.717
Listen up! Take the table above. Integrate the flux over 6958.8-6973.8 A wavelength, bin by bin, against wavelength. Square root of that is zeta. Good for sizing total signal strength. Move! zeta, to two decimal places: 5.04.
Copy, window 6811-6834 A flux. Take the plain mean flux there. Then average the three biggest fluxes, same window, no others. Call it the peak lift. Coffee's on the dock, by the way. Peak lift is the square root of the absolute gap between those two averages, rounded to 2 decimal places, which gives 0.39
